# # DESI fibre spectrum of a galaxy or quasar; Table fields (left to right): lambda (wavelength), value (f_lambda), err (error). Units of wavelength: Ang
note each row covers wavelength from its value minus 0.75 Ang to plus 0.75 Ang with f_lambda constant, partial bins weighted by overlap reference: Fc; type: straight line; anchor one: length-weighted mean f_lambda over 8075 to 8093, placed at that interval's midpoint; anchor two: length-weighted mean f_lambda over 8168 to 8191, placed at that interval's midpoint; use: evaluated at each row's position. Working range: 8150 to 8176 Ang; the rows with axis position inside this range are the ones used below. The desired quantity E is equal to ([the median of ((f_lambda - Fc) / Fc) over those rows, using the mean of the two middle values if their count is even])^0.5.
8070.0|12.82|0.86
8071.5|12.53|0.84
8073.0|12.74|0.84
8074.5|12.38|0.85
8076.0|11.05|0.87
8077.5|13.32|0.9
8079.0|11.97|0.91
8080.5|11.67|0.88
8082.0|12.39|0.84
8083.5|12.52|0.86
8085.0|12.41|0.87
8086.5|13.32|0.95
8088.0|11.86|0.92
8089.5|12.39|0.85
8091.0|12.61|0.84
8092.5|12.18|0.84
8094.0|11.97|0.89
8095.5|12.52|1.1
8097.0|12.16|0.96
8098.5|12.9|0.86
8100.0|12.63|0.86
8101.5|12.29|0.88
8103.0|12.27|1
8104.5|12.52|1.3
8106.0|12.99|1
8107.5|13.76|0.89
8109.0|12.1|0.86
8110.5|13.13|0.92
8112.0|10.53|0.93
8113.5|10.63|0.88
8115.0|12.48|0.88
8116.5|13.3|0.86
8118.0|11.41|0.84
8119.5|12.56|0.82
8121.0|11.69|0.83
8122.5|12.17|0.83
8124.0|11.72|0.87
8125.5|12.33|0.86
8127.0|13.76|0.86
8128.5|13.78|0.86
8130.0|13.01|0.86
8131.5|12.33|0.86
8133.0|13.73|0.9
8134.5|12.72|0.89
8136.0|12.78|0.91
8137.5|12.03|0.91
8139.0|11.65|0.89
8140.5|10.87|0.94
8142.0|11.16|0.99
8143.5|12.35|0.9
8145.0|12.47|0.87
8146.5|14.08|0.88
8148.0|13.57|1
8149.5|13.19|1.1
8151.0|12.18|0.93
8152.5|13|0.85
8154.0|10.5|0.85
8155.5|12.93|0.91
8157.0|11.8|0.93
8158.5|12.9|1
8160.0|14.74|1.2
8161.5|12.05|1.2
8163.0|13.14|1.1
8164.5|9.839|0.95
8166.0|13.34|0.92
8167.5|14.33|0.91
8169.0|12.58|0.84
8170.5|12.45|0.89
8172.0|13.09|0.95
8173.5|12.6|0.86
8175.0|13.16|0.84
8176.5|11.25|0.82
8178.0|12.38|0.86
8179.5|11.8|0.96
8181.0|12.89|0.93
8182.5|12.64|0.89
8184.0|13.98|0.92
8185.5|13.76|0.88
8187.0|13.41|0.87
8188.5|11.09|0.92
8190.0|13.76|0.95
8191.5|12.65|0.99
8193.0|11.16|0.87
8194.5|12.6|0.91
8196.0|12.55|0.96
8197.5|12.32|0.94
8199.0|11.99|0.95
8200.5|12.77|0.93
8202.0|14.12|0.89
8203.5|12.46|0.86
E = 0.142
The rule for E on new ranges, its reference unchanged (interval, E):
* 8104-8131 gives 0.070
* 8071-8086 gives 0.092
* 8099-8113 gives 0.097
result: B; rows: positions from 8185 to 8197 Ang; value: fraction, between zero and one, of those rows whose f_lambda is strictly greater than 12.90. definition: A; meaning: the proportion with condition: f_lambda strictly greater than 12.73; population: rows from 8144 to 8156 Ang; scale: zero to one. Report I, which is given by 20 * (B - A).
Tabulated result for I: -5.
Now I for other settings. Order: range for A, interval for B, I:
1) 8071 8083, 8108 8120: 0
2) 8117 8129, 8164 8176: 5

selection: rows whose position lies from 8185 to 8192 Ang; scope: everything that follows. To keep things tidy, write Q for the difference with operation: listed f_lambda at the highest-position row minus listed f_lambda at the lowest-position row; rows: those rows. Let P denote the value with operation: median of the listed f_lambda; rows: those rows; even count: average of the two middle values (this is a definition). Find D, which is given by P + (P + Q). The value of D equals 25.7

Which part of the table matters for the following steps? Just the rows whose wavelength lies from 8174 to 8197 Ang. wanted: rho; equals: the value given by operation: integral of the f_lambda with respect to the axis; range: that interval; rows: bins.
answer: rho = 290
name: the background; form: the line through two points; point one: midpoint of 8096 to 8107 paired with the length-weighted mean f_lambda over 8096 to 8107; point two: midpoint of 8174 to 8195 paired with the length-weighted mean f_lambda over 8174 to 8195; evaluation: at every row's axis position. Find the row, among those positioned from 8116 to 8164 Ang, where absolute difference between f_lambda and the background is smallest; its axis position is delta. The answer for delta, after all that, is 8119.5 Ang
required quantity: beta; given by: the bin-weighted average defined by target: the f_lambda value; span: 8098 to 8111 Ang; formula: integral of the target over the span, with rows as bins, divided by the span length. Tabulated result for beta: 12.7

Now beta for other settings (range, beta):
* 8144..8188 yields 12.7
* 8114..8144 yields 12.4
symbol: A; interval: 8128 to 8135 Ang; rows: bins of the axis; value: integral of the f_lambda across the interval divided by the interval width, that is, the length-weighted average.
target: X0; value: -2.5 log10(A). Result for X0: -2.79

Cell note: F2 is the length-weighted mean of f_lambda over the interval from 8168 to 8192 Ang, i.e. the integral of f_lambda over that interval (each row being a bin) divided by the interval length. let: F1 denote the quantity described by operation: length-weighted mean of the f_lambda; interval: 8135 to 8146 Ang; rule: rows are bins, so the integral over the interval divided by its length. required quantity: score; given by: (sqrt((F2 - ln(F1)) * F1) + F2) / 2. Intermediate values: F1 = 12.0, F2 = 12.7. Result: 11.91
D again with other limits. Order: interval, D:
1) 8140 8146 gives 25.1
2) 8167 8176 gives 24.5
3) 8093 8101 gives 25.7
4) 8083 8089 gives 24.3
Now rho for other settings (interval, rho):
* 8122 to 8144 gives 273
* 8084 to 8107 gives 287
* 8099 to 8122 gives 283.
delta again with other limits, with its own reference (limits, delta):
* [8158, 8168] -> 8158.5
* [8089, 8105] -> 8095.5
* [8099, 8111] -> 8104.5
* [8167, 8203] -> 8173.5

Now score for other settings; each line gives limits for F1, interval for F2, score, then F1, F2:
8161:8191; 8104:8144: 11.75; 12.7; 12.4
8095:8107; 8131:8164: 11.87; 12.6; 12.5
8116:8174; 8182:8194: 12.08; 12.6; 12.8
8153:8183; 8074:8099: 11.70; 12.5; 12.3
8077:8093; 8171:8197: 11.92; 12.4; 12.6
